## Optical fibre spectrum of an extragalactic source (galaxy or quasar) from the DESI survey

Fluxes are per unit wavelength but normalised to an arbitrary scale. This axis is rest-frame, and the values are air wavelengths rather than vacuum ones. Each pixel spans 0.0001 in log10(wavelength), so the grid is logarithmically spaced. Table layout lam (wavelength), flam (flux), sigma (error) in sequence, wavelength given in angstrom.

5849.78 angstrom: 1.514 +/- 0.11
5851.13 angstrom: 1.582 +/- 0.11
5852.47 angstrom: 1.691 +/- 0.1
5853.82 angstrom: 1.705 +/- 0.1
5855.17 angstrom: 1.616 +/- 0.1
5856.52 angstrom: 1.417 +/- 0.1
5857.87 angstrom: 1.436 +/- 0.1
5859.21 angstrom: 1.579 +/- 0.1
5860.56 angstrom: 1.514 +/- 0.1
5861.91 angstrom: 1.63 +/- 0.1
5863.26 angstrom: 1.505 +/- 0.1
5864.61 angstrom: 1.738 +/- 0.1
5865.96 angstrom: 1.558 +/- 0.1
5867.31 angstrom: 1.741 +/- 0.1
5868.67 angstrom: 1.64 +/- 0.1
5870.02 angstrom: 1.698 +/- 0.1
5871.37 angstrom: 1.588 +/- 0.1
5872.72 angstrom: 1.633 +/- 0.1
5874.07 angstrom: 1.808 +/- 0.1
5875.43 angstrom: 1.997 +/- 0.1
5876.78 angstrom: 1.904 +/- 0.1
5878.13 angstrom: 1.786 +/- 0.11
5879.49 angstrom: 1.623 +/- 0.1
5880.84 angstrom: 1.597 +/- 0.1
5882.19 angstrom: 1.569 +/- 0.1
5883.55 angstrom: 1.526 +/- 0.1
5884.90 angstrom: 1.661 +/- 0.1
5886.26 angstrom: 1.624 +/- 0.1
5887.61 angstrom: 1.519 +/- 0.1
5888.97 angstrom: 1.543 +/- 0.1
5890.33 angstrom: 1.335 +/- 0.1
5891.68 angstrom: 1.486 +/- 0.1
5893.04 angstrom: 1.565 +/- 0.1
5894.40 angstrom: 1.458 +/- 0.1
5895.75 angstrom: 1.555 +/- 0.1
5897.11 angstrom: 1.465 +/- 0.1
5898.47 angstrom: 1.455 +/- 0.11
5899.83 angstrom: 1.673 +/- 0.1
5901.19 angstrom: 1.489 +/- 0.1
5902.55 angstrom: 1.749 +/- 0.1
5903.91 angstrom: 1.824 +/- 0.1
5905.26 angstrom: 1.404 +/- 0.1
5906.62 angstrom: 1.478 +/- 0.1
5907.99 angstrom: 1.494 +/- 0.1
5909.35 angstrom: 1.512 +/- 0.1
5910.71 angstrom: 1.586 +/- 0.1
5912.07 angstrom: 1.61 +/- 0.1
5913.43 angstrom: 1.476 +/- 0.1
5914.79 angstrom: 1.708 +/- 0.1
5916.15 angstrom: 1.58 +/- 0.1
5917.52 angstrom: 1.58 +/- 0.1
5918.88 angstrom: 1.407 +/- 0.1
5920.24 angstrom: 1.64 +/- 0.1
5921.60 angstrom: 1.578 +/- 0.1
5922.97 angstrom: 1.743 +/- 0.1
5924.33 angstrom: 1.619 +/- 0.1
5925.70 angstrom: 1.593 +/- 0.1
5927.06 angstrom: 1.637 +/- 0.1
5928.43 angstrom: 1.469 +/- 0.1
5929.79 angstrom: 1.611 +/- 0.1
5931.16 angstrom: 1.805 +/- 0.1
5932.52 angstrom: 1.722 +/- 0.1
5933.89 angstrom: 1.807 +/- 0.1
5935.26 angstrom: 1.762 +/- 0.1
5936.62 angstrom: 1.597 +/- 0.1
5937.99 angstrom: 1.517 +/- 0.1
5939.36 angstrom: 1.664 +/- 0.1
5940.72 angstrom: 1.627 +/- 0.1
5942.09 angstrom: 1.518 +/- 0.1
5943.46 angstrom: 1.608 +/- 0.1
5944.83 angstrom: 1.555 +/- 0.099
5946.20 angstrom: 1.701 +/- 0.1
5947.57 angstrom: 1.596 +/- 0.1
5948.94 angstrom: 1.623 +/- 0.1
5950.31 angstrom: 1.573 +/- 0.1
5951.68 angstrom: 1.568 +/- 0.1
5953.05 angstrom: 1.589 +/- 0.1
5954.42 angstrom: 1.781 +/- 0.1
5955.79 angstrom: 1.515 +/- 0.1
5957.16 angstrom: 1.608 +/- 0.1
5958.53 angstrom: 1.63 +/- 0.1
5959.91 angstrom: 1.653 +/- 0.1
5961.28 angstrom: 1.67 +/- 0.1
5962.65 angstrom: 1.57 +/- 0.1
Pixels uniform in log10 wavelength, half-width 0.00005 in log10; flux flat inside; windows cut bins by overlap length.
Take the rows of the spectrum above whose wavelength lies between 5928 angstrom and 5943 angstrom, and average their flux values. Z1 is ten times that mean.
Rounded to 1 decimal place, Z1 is 16.5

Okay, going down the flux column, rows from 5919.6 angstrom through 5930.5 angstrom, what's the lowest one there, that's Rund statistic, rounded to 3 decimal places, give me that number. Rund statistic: 1.469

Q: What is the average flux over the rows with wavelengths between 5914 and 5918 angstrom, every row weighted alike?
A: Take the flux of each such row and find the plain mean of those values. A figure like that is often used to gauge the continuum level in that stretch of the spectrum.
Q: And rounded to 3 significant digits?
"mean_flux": 1.62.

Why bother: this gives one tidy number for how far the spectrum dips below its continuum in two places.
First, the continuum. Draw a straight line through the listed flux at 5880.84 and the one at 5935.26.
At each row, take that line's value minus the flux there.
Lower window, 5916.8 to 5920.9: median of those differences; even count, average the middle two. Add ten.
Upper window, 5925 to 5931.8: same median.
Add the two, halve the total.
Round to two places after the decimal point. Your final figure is 5.13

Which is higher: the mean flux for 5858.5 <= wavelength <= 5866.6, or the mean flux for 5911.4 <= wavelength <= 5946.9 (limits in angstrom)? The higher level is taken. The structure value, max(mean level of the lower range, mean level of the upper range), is 1.621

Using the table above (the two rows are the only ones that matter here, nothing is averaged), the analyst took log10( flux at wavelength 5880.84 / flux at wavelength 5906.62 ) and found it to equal 0.03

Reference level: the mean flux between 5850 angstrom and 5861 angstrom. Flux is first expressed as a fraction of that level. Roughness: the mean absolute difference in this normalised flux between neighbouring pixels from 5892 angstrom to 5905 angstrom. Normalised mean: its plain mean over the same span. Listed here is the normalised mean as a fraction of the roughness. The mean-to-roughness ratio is 12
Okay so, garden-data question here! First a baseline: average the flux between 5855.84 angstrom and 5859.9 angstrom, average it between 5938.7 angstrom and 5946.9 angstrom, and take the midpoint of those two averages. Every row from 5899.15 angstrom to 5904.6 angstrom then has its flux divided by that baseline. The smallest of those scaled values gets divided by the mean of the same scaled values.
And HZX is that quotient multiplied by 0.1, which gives 0.088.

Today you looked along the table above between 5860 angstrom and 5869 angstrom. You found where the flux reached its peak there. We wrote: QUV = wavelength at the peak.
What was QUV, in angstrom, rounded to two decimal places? 5867.31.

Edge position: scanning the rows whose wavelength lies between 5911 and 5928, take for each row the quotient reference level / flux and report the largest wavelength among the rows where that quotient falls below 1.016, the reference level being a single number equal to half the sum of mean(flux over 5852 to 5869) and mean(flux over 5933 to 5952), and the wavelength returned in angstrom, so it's 5927.06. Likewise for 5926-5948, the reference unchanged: 5947.57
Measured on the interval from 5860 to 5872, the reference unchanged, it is 5871.37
